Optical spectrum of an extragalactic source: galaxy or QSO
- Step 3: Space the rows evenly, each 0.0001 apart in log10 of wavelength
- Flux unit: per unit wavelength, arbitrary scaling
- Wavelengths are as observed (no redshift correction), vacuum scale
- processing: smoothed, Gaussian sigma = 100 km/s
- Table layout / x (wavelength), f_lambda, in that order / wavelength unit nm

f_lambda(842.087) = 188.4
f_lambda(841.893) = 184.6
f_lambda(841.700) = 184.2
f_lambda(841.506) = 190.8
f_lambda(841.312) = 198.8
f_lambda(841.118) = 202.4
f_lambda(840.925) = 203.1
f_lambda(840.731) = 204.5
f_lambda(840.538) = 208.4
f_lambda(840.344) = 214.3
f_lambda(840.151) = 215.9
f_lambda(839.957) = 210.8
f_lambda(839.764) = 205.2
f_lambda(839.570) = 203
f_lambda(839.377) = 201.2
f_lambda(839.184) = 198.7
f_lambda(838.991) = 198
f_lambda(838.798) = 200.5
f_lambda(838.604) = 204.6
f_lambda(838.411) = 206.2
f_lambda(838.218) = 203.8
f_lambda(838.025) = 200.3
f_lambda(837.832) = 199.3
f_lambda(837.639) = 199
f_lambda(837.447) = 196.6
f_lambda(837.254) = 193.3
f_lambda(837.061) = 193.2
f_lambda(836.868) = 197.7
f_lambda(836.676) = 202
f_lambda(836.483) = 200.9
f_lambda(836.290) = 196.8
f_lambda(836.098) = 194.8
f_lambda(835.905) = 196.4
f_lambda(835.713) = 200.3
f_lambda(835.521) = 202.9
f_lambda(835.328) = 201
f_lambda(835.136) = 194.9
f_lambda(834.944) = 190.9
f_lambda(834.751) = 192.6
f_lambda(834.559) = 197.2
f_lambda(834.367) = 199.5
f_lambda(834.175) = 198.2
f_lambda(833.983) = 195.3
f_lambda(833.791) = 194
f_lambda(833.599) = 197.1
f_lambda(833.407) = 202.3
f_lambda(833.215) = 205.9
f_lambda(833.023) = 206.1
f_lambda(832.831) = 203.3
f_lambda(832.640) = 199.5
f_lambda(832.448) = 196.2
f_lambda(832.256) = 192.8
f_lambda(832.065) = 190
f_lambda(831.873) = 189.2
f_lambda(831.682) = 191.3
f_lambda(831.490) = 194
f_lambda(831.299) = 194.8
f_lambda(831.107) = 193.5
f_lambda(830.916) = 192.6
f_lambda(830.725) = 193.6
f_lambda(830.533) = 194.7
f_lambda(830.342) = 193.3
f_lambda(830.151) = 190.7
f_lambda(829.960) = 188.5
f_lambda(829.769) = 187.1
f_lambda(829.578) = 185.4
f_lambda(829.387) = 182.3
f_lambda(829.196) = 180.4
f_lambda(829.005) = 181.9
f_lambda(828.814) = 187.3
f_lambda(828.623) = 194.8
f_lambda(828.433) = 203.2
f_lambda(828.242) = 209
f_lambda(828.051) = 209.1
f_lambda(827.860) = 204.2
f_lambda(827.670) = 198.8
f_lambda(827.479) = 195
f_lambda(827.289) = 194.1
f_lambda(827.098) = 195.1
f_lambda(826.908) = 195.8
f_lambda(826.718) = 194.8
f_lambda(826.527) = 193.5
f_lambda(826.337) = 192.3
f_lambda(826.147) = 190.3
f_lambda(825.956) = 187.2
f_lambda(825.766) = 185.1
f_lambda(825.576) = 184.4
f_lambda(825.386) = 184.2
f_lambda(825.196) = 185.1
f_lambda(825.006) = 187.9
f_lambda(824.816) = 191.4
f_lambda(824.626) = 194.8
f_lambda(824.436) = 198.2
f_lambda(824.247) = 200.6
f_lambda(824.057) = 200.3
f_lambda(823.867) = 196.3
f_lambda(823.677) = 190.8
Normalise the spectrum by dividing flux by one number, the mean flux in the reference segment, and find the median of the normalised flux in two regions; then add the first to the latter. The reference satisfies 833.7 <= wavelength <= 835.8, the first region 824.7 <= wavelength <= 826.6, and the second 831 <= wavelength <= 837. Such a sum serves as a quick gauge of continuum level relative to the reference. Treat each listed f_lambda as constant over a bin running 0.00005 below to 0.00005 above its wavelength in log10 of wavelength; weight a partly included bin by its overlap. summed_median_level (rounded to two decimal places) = 1.95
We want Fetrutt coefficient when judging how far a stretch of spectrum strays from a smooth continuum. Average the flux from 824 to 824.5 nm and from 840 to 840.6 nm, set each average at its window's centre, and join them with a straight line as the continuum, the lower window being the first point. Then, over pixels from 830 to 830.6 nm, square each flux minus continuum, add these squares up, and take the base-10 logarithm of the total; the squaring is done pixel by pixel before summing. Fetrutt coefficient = 2.6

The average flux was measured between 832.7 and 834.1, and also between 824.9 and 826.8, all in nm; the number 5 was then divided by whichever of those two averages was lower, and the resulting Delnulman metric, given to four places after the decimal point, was 0.0265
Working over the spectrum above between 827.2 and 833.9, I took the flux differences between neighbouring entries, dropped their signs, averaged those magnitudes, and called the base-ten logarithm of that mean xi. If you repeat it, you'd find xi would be 0.45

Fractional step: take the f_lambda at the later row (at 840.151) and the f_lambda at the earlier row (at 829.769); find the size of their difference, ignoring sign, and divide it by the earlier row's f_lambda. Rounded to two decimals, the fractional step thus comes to 0.15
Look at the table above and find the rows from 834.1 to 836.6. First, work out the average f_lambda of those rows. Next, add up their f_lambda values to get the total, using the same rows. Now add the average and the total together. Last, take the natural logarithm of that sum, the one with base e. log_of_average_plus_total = 7.9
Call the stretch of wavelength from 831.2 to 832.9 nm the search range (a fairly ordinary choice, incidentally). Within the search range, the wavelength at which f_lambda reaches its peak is 832.831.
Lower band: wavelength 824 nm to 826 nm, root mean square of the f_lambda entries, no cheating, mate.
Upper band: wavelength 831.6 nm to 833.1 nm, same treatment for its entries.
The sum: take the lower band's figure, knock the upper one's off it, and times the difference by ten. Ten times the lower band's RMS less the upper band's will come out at -52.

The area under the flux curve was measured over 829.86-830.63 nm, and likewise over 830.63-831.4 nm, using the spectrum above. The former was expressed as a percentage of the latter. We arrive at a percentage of 99.0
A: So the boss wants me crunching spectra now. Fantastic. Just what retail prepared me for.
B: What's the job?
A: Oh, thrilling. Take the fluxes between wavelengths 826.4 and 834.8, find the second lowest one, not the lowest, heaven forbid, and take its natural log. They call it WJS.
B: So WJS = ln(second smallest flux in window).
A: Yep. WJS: 5.20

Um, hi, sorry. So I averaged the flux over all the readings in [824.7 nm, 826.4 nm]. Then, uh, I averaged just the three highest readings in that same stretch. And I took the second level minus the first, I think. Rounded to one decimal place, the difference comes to 3.8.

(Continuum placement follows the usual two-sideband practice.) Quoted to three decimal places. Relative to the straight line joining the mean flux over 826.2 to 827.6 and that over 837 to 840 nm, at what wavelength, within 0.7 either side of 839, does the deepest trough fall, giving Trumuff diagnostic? 838.991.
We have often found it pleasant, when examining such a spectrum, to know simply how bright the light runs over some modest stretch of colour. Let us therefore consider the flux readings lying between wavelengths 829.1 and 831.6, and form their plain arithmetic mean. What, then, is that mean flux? 190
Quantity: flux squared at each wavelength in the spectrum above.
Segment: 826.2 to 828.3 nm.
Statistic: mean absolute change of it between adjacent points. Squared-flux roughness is 811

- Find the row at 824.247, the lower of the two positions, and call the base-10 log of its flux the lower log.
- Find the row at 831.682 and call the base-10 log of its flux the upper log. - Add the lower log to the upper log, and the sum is 4.58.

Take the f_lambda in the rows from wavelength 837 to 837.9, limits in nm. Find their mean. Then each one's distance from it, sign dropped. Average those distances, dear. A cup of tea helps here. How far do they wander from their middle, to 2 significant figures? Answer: 2.4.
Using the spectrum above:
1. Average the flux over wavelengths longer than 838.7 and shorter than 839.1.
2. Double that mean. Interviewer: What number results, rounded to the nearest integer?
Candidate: 398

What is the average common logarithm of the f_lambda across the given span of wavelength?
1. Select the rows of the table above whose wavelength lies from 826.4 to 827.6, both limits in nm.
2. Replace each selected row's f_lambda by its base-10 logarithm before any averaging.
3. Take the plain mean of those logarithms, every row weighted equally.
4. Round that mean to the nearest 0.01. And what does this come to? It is 2.29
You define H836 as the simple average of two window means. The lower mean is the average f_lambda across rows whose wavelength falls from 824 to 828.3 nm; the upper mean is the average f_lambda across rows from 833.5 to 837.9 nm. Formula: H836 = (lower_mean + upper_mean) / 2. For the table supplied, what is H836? 196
